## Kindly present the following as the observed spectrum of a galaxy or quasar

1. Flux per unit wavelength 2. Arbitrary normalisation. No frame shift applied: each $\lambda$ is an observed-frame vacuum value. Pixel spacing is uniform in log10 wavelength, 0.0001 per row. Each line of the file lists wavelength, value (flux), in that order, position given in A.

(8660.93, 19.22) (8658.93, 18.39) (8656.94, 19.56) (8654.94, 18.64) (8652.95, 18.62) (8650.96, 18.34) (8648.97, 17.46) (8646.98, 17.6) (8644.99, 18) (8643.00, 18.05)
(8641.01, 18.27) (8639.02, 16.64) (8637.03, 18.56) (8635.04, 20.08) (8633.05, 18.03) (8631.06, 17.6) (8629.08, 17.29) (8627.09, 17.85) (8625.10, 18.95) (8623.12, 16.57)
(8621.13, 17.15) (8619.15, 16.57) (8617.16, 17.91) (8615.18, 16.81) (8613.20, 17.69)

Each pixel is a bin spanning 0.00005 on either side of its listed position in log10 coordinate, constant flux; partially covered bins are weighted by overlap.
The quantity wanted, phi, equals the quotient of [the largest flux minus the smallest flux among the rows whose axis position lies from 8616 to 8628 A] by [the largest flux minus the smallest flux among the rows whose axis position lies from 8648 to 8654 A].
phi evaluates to 2.1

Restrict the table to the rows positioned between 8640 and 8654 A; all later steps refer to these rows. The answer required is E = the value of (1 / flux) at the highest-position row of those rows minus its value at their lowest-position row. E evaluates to -0.0010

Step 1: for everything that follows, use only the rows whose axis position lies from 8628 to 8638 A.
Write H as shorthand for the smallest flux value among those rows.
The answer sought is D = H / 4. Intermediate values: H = 17.29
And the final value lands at 4.32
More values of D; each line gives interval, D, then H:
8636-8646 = 4.16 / 16.64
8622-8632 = 4.14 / 16.57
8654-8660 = 4.60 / 18.39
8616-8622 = 4.14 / 16.57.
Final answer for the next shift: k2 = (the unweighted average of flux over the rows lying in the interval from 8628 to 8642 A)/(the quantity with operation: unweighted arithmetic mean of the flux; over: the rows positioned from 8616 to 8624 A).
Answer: 1.06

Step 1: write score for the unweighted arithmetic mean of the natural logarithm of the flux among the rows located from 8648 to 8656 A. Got 2.90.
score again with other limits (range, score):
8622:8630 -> 2.87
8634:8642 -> 2.91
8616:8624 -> 2.84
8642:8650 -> 2.88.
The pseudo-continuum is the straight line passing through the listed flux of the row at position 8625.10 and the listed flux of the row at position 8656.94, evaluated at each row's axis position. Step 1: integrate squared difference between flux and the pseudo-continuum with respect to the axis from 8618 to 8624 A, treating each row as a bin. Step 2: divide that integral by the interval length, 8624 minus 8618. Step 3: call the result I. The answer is 4.4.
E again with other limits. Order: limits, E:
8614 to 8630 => -0.0017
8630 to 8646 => -0.0013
